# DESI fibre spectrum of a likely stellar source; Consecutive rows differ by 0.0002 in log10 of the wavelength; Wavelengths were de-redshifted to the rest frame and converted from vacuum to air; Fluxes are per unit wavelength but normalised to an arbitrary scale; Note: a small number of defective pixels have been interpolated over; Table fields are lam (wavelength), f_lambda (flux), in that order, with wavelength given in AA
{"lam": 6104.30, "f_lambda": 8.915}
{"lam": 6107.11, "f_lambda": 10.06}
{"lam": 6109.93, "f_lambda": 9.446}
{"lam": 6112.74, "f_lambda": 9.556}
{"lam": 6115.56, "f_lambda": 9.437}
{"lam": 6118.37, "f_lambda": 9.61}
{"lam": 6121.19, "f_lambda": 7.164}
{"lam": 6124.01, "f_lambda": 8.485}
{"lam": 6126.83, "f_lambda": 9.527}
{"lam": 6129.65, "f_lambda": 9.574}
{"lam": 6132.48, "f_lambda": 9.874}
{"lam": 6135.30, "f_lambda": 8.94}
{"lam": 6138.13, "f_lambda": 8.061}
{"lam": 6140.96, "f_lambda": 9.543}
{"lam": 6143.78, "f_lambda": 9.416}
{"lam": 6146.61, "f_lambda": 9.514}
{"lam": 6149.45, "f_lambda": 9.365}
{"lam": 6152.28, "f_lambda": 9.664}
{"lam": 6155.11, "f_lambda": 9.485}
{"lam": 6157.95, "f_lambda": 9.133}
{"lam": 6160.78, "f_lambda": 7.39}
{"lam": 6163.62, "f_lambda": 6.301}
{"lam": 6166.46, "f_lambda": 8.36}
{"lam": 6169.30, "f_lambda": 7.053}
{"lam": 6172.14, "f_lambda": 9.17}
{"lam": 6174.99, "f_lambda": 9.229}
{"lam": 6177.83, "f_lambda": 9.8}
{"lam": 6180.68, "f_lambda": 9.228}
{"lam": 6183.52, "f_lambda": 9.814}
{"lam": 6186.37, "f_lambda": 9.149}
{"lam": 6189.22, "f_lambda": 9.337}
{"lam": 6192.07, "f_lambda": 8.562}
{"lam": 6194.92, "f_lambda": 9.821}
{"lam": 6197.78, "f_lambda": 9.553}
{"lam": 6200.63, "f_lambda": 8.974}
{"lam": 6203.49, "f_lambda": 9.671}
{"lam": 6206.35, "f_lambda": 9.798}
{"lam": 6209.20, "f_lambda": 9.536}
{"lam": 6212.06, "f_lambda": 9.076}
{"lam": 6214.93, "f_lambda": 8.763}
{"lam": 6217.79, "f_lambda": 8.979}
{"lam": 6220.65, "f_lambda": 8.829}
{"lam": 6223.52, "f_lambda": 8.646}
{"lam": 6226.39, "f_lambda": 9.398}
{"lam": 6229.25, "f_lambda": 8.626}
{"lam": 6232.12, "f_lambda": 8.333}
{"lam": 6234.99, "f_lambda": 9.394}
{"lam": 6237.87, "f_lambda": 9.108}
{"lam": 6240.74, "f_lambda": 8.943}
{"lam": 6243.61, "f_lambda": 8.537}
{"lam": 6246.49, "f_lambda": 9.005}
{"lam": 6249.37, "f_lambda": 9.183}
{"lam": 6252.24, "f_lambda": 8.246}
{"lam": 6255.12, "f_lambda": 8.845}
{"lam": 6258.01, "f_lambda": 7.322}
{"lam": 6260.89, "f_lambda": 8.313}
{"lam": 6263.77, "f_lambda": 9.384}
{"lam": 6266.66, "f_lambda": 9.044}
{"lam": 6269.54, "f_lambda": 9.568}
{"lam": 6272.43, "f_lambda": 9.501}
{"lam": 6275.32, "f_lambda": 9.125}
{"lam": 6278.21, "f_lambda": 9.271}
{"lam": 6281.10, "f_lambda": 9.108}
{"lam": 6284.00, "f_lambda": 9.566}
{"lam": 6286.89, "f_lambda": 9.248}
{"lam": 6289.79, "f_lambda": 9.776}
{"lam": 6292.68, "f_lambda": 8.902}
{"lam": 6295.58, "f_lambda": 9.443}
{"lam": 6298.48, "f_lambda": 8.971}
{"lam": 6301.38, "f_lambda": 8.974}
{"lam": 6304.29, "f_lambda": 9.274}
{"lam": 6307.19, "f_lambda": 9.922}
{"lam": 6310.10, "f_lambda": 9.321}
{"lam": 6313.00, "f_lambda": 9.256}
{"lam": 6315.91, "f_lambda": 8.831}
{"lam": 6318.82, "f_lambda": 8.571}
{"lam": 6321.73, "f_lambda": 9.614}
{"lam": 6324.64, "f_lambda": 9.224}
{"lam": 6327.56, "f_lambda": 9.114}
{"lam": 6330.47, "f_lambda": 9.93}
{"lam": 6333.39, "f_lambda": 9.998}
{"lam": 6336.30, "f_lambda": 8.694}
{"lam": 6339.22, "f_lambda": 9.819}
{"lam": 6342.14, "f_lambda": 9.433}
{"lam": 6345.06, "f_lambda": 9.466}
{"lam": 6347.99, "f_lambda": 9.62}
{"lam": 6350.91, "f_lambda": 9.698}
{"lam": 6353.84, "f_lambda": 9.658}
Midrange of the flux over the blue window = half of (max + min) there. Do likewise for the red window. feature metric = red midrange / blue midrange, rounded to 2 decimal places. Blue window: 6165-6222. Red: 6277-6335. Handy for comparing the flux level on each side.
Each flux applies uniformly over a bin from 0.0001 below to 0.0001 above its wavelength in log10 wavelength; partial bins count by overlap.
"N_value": 1.10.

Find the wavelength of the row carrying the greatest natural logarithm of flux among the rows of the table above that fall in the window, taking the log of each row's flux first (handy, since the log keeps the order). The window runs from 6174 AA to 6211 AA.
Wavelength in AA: 6194.92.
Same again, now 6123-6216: 6132.48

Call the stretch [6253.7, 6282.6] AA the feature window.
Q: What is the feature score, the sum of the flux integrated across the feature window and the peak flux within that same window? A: 268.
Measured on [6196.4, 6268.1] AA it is 651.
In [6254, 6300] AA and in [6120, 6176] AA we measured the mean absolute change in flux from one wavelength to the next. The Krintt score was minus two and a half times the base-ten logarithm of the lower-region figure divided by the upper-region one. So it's -0.4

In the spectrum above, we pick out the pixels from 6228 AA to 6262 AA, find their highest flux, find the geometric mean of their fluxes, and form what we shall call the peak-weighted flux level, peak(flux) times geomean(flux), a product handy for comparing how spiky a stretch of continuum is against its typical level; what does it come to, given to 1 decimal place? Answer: 81.1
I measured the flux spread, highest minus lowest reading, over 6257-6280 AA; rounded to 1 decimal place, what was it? 2.2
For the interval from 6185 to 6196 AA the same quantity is 1.3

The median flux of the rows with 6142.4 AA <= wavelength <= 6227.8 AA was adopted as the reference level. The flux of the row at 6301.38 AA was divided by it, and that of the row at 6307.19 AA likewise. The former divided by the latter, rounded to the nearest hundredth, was 0.90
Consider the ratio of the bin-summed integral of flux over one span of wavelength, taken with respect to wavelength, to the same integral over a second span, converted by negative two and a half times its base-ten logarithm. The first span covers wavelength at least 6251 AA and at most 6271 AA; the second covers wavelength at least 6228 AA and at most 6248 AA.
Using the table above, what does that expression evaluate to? 0.02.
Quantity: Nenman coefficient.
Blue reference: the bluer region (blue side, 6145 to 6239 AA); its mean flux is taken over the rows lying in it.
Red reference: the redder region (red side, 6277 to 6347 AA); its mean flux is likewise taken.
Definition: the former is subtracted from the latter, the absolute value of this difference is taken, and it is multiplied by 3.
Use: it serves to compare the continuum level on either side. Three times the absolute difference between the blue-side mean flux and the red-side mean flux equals 1.0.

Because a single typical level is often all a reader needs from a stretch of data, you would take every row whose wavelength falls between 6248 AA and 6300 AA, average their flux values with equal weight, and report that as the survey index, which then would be 9.05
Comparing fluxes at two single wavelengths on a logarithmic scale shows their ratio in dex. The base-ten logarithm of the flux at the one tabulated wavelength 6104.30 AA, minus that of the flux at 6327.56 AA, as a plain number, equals -0.010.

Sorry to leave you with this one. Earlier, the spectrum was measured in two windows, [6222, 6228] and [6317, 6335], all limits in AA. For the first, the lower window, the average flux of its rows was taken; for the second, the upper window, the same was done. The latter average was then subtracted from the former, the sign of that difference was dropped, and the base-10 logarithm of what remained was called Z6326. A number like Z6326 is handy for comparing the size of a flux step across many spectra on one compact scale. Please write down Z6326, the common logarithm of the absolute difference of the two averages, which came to -0.41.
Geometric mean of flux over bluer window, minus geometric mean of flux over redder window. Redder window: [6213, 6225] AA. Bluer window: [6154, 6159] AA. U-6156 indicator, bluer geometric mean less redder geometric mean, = 0.5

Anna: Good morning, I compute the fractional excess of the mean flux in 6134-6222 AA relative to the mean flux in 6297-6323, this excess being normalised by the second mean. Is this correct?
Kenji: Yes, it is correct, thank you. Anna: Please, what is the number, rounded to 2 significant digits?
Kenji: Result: -0.019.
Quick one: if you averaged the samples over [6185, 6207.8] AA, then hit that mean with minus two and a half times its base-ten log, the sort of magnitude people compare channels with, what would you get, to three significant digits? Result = -2.43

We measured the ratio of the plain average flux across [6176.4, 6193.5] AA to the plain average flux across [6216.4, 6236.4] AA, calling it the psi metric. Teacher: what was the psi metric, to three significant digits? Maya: 1.05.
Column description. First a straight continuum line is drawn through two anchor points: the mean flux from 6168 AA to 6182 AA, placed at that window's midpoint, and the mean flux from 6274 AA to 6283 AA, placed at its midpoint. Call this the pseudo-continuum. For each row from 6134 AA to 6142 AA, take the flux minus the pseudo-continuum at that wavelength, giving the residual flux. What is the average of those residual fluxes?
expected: 0.0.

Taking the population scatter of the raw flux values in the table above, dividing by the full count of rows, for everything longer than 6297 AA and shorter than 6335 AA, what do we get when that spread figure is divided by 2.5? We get 0.171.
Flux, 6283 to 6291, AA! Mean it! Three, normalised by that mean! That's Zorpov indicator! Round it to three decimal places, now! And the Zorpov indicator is 0.315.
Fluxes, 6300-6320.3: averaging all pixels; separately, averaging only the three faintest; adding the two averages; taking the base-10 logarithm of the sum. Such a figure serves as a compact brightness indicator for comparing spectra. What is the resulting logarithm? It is 1.25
